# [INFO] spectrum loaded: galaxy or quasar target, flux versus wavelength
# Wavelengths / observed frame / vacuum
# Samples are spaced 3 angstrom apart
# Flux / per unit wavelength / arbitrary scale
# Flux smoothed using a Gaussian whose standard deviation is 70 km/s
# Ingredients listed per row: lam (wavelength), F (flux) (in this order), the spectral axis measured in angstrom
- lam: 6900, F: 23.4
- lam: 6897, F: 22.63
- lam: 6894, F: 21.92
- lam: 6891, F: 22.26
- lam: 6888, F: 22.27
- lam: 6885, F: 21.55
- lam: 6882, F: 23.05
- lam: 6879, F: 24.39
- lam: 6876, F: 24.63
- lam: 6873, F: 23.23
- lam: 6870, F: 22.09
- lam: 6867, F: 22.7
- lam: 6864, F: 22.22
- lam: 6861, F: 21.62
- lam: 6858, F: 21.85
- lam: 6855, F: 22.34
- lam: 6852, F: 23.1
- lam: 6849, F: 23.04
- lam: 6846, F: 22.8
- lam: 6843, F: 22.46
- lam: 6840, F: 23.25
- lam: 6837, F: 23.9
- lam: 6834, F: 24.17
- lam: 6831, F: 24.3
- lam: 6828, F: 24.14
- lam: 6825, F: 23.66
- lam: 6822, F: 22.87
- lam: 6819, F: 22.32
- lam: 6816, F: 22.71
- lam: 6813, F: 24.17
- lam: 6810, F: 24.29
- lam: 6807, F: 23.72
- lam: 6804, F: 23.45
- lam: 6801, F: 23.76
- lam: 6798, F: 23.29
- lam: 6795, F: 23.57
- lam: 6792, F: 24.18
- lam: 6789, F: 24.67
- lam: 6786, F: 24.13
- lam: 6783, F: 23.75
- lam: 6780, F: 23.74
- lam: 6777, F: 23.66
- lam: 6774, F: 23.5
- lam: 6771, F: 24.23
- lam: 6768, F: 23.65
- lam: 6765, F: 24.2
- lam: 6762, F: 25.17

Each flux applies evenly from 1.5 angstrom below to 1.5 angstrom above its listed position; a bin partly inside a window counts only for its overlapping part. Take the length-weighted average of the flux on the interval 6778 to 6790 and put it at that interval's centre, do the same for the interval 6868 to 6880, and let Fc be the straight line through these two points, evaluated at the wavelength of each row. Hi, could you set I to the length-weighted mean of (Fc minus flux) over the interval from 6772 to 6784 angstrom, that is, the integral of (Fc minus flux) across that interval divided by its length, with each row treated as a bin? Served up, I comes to 0.38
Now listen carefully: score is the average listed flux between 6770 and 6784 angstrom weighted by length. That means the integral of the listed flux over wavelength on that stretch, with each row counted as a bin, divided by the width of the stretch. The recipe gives 23.8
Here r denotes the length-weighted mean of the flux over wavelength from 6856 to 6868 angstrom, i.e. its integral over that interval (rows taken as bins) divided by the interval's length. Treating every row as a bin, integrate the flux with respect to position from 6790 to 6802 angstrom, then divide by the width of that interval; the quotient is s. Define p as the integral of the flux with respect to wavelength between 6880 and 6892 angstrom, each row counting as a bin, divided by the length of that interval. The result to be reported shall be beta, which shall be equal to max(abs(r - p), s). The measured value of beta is 23.7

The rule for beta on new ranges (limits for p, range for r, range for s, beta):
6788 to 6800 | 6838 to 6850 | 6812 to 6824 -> 23.0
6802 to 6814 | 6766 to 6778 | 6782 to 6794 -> 24.2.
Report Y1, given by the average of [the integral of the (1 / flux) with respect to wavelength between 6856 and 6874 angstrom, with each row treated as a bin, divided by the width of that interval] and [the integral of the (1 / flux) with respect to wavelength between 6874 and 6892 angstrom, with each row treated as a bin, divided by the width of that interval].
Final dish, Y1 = 0.0442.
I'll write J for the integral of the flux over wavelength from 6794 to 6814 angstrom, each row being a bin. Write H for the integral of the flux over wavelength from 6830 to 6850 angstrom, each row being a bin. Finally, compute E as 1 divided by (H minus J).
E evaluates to -0.15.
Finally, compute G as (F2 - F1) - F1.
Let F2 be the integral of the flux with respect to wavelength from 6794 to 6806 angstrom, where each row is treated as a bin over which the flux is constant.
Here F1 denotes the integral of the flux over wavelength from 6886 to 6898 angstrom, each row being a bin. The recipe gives -251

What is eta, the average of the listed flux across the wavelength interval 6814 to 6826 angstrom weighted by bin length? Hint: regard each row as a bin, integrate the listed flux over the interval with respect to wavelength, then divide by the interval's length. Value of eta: 22.9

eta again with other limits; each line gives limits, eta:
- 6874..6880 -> 24.4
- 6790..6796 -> 24.0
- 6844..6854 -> 22.9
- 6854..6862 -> 21.9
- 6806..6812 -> 24.0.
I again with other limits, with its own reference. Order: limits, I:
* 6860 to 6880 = 0.56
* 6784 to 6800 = 0.03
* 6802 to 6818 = 0.25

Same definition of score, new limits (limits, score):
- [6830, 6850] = 23.4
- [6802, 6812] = 23.8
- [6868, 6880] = 23.5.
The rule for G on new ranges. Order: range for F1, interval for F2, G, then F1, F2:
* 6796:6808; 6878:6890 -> -292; 283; 273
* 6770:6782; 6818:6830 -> -290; 285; 280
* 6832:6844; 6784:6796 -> -275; 282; 290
